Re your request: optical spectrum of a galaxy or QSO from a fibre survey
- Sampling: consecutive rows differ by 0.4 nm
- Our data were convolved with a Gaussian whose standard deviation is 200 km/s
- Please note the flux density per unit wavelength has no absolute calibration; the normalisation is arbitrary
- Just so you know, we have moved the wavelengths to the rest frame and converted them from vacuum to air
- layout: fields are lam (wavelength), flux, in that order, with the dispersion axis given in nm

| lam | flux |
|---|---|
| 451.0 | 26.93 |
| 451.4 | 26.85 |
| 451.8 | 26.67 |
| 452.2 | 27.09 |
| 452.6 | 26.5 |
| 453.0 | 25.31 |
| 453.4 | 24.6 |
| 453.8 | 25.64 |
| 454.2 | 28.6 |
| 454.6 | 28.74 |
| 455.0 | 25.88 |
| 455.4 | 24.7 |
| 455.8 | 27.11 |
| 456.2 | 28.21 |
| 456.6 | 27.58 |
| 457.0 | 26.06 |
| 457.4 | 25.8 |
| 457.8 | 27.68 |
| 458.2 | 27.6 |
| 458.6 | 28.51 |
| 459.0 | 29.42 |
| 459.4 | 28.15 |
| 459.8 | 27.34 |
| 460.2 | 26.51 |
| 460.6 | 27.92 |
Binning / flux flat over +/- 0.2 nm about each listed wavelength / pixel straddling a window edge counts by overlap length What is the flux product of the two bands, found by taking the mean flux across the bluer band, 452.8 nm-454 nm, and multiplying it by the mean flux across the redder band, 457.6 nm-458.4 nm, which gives 696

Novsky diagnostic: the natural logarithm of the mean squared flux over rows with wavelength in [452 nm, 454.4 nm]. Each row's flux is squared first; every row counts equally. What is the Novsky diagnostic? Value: 6.54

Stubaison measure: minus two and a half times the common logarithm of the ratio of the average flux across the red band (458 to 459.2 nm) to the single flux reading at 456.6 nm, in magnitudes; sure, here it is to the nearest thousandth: -0.036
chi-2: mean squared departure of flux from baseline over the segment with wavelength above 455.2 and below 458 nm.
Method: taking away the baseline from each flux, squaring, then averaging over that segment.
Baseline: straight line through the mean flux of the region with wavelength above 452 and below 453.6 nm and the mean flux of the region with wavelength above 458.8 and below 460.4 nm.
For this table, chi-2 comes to 1.3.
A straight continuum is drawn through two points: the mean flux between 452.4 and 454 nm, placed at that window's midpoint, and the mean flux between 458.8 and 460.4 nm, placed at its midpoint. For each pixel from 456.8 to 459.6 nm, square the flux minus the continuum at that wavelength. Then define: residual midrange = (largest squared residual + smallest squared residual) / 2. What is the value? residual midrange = 1.6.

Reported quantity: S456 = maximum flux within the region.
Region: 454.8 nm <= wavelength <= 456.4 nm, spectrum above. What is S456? 28.21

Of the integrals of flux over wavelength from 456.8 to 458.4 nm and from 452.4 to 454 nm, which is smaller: 40.8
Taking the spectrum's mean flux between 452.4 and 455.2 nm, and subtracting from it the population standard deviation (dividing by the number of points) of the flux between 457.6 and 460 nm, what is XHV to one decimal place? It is 25.8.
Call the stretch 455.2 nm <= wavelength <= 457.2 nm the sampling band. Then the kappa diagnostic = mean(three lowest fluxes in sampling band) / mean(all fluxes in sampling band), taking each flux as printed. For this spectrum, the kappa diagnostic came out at 0.971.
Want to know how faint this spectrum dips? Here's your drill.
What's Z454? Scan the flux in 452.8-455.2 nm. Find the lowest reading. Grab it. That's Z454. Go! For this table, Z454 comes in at 24.6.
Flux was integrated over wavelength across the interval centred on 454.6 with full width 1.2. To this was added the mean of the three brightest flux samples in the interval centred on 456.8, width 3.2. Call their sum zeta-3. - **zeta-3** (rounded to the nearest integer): 61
